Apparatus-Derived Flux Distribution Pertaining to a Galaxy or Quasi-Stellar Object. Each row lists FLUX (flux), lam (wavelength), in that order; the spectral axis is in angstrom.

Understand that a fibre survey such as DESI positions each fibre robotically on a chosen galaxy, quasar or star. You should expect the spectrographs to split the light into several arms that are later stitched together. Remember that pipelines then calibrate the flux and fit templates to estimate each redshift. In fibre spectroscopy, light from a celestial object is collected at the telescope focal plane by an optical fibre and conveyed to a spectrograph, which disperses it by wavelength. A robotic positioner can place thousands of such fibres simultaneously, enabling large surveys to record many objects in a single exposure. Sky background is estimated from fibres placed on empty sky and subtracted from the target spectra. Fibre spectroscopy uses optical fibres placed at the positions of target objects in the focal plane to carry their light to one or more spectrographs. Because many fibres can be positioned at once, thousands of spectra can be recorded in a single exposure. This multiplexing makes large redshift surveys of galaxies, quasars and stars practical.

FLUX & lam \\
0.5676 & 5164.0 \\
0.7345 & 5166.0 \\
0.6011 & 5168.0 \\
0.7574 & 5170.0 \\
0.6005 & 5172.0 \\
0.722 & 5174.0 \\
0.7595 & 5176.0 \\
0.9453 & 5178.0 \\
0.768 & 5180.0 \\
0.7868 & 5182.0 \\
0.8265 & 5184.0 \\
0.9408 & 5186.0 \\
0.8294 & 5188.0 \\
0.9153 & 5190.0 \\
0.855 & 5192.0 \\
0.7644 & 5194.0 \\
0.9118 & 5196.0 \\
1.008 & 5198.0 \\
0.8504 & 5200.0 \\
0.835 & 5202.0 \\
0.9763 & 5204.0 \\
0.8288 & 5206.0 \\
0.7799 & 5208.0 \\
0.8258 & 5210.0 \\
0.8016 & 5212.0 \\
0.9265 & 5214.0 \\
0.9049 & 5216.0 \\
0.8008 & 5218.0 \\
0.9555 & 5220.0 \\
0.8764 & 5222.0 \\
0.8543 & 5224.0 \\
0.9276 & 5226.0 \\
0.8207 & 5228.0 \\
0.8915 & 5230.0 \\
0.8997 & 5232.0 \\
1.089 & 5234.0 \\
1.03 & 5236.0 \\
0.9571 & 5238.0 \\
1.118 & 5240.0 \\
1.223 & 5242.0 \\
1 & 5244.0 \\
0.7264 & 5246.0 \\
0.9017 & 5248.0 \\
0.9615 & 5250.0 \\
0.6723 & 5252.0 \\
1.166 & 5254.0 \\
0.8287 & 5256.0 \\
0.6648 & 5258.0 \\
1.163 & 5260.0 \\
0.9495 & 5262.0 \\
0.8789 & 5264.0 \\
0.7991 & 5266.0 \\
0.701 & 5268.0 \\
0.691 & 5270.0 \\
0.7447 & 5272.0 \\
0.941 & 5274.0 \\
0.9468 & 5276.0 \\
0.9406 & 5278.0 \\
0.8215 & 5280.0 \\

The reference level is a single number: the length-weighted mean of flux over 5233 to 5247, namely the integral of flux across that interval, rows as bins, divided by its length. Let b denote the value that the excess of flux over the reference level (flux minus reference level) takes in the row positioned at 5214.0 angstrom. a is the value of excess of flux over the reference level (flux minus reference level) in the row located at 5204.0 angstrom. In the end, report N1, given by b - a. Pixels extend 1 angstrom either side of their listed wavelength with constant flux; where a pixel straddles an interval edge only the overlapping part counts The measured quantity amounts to 0.0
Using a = -0.04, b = -0.09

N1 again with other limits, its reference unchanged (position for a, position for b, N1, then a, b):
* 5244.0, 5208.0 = -0.2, -0.02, -0.24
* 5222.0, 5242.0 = 0.3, -0.14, 0.20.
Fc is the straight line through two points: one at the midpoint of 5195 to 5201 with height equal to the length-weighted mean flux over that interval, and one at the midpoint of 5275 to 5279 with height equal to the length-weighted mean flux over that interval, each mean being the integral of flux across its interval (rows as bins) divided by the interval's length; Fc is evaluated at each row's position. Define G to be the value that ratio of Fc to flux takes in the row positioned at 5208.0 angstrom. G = 1.19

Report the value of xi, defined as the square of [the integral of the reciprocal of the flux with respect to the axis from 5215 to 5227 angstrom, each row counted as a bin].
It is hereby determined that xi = 184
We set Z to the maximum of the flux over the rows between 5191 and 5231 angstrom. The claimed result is 1.008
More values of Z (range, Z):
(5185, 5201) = 1.008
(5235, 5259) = 1.223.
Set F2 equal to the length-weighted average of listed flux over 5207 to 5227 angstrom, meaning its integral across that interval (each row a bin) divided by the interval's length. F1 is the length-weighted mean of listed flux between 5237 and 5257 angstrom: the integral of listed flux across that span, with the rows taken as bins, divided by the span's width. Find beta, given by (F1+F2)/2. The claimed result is 0.91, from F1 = 0.955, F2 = 0.865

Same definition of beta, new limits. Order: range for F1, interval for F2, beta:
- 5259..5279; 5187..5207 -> 0.88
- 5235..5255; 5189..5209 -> 0.92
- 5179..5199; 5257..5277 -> 0.85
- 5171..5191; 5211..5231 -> 0.84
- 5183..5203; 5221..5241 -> 0.91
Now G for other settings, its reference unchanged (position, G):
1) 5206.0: 1.12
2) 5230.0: 1.05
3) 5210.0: 1.12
